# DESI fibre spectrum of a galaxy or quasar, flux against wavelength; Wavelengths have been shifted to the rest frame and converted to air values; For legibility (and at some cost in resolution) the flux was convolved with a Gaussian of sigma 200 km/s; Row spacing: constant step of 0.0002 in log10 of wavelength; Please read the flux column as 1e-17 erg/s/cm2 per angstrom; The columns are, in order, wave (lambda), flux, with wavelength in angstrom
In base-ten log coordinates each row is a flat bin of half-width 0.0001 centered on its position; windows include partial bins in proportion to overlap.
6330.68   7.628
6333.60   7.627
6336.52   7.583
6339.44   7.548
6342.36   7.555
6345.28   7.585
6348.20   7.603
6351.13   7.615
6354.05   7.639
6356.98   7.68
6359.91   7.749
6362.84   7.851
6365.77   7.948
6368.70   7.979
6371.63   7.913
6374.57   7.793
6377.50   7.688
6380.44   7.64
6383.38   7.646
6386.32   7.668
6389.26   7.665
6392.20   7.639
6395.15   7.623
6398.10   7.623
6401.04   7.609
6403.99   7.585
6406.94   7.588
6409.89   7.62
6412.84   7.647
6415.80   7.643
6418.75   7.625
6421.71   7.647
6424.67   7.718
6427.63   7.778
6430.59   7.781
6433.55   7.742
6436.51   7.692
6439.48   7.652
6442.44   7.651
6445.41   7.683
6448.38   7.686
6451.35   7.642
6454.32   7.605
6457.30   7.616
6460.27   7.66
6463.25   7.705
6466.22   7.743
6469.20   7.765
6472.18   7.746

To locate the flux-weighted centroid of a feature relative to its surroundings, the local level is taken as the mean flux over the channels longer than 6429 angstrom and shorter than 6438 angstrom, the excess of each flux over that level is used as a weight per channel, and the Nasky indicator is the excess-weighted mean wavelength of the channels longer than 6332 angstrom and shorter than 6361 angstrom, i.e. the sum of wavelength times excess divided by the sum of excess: 6343.8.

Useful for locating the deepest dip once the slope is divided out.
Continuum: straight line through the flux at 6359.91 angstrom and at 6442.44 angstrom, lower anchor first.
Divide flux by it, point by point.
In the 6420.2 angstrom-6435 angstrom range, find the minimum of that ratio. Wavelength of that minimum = 6421.71 angstrom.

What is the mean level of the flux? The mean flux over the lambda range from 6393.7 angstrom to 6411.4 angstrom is 7.61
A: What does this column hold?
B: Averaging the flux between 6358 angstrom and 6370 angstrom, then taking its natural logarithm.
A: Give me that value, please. 2.06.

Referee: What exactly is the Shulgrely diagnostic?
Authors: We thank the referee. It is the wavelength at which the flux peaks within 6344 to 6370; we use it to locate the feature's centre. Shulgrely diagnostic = 6368.70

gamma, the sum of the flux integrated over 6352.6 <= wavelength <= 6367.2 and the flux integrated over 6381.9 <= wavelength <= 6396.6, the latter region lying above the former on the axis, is 226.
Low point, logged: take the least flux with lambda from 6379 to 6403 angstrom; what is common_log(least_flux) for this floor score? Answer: 0.881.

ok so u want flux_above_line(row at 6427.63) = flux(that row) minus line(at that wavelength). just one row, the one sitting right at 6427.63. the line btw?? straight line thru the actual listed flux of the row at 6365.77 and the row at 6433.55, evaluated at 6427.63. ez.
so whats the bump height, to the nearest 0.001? 0.018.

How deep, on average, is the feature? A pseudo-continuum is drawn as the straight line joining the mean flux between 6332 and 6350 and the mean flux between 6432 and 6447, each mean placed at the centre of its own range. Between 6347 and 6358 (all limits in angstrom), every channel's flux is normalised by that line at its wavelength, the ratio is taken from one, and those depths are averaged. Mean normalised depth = -0.005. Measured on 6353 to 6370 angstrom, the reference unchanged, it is -0.027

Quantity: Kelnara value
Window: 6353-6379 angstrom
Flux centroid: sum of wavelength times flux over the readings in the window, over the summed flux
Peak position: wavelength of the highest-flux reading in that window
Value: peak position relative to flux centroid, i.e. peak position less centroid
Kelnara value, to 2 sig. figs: 2.9 angstrom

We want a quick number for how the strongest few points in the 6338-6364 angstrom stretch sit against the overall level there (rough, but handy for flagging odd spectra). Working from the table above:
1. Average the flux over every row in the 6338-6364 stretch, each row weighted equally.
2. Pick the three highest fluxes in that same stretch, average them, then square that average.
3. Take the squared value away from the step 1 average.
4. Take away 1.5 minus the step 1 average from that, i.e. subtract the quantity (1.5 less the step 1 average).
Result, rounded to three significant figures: -46.4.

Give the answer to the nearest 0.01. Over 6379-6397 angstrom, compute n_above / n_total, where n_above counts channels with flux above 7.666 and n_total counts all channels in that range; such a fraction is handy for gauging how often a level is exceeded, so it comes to 0.17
